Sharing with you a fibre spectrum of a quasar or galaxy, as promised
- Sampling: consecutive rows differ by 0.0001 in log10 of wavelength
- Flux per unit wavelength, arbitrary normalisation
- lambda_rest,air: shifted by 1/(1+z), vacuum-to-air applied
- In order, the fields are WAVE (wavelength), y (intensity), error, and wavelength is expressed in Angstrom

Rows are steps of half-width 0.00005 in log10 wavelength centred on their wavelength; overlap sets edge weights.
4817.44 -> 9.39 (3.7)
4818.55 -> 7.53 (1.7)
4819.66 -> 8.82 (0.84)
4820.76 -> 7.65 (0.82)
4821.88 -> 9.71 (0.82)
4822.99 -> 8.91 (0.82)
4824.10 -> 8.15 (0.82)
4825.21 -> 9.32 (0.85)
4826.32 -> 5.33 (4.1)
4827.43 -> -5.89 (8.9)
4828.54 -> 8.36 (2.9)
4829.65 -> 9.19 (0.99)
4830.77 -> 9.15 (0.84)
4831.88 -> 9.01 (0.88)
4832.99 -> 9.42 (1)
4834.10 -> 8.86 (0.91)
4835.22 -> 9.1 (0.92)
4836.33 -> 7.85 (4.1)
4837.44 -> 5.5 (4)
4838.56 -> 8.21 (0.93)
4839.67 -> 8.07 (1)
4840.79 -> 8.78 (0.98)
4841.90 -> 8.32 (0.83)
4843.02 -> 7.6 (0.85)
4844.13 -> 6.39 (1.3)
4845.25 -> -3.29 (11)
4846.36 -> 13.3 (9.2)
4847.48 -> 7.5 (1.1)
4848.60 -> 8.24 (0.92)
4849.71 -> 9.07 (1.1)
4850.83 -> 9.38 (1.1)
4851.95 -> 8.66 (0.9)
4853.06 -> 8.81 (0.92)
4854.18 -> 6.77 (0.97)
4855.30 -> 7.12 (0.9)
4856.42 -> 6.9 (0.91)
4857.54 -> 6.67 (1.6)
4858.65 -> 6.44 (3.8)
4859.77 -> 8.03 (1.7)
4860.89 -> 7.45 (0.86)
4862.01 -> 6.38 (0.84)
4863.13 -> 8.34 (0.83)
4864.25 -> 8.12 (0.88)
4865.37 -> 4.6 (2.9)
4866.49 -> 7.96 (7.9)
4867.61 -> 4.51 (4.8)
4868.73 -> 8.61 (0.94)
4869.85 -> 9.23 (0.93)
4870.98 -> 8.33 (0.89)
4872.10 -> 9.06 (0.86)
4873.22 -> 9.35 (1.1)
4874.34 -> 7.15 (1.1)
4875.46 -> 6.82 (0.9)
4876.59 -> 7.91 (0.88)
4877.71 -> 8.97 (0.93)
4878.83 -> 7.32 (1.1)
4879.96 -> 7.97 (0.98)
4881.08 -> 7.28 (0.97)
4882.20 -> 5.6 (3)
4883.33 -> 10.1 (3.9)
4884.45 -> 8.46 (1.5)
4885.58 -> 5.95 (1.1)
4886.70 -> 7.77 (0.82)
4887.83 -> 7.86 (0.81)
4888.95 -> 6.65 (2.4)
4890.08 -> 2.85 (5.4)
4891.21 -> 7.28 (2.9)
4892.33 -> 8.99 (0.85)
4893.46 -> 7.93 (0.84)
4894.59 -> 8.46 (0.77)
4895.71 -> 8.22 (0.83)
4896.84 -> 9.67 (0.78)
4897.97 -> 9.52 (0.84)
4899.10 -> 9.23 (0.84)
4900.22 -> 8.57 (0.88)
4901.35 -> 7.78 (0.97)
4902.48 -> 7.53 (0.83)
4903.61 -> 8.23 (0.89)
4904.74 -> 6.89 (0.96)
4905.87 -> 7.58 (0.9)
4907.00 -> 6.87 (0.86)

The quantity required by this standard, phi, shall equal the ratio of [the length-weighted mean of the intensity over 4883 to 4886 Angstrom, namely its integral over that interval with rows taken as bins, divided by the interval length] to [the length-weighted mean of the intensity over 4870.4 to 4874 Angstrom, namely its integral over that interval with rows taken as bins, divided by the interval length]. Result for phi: 0.92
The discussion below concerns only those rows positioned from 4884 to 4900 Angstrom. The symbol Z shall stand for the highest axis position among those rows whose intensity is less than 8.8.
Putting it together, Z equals 4895.71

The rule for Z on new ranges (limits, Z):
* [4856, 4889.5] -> 4888.95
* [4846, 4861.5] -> 4860.89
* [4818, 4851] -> 4848.60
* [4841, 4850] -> 4848.60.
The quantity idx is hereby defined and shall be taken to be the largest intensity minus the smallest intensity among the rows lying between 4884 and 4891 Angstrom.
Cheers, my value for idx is 5.6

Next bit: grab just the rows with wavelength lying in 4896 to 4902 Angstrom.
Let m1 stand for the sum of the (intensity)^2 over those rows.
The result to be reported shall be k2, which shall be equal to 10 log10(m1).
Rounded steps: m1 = 403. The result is 26.1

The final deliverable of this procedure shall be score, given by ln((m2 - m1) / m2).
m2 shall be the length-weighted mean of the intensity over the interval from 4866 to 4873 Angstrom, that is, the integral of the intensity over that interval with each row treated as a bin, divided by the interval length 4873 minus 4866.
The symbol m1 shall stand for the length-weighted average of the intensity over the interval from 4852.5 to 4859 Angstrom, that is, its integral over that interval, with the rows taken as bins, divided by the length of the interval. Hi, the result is -2.2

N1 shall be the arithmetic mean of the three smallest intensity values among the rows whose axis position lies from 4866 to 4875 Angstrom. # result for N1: 6.5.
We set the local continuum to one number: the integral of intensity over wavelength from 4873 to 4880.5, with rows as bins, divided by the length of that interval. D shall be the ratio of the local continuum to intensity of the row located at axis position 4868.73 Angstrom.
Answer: 0.91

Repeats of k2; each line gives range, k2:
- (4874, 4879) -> 24.7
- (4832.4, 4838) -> 25.3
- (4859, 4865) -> 24.7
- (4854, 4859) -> 23.6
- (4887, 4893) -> 23.9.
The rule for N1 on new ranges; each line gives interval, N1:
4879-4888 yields 6.3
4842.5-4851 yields 3.5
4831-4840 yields 7.1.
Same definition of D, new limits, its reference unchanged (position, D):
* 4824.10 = 0.96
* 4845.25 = -2.39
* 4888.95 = 1.18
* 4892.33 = 0.87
